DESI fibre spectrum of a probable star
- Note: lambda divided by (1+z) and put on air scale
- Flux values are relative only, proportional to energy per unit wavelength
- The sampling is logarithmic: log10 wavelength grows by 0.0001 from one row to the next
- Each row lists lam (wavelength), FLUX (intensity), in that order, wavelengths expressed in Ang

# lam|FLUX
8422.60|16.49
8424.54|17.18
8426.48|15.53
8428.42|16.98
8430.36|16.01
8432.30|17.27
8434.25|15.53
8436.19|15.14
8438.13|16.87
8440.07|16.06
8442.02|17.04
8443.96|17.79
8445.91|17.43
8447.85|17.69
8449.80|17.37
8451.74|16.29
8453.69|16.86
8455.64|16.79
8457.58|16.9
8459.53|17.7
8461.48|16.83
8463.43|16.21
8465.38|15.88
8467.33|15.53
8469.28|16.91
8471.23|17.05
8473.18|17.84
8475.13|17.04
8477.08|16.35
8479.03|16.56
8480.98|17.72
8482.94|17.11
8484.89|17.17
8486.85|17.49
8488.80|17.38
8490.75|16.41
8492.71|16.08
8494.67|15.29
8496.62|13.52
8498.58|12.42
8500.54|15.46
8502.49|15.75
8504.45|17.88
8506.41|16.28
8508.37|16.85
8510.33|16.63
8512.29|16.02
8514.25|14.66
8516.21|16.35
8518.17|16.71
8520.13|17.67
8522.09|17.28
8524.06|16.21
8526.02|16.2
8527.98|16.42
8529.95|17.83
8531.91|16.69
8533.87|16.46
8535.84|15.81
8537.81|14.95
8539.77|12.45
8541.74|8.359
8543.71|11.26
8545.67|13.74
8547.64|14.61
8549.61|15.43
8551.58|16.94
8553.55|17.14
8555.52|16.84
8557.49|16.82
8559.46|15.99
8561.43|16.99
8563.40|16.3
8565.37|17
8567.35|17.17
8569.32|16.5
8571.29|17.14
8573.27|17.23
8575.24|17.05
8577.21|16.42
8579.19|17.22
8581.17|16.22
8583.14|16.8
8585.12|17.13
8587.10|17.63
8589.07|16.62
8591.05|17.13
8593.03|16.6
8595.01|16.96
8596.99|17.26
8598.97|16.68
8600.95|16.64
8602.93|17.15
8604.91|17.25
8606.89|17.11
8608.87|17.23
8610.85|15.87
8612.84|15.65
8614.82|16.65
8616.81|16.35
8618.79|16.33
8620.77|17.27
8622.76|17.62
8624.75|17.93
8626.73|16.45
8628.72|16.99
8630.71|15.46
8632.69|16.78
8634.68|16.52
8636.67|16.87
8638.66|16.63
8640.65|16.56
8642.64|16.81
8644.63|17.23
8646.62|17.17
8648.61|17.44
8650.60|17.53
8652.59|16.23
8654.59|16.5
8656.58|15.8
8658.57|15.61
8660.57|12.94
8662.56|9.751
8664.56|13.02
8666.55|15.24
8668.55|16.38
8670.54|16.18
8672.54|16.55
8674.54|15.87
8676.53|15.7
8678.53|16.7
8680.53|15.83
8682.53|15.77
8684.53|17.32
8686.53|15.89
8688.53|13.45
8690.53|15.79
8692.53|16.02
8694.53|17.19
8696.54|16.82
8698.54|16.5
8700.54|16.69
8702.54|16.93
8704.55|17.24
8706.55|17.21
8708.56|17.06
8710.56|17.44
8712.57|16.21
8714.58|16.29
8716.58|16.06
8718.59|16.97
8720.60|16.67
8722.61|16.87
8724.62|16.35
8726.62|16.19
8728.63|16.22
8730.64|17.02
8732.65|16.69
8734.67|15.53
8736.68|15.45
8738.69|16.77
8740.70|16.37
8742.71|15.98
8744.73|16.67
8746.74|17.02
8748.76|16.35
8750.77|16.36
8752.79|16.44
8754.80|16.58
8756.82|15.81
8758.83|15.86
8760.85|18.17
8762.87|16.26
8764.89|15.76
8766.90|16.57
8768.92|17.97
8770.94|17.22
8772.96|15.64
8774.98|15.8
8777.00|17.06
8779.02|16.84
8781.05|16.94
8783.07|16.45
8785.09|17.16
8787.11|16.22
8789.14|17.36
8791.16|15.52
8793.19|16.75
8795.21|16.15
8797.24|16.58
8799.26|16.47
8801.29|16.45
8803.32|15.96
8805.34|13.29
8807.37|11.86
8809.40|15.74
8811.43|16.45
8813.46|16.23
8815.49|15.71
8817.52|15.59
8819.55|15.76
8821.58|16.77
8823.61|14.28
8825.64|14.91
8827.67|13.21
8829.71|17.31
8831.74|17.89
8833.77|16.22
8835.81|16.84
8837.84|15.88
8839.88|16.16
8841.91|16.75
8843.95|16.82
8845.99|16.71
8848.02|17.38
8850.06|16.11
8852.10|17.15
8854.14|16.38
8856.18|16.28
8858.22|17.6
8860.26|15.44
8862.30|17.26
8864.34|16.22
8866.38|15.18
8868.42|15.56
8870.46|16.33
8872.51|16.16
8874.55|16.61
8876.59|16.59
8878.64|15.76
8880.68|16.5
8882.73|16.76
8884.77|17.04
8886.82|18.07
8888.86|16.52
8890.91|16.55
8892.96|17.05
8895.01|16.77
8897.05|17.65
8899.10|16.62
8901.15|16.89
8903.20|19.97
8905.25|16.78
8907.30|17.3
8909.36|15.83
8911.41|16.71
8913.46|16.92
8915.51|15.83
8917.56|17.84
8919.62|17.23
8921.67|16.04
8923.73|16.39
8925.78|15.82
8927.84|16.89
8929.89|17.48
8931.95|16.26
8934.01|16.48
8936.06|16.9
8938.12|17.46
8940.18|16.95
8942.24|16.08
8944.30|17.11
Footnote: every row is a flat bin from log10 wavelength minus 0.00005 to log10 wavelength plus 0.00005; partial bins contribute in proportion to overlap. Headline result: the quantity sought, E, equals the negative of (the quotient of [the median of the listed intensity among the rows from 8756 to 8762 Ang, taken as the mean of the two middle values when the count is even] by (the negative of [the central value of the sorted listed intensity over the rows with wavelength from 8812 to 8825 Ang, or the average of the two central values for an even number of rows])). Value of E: 1.01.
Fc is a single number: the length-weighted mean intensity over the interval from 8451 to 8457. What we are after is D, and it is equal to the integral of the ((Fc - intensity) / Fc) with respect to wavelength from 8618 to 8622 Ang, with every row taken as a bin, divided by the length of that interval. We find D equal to -0.01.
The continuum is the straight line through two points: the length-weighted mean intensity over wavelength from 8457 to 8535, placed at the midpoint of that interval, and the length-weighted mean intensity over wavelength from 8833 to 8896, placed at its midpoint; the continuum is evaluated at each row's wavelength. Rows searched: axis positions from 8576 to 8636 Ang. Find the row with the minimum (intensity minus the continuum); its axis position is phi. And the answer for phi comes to 8630.71 Ang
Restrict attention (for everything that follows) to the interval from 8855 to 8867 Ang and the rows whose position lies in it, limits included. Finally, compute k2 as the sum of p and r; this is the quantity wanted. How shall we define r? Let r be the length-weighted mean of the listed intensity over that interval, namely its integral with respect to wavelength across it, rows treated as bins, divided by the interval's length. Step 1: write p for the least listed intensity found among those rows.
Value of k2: 31.6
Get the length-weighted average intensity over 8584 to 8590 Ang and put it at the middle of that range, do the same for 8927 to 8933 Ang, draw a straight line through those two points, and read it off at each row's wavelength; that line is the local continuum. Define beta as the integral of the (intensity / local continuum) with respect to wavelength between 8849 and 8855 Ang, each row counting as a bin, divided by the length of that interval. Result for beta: 0.98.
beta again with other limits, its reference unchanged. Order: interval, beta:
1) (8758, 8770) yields 0.99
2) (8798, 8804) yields 0.96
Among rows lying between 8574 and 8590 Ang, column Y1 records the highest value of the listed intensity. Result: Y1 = 17.63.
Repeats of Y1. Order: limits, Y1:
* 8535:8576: 17.23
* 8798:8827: 16.77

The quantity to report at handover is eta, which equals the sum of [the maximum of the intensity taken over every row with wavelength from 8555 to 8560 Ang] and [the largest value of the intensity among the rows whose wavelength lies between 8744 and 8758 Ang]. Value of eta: 33.9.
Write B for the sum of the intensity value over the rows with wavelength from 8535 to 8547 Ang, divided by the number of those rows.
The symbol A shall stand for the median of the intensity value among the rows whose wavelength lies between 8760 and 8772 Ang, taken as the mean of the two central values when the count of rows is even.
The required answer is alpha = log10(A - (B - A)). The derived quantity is 1.32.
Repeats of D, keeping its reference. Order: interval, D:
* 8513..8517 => 0.07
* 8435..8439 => 0.04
